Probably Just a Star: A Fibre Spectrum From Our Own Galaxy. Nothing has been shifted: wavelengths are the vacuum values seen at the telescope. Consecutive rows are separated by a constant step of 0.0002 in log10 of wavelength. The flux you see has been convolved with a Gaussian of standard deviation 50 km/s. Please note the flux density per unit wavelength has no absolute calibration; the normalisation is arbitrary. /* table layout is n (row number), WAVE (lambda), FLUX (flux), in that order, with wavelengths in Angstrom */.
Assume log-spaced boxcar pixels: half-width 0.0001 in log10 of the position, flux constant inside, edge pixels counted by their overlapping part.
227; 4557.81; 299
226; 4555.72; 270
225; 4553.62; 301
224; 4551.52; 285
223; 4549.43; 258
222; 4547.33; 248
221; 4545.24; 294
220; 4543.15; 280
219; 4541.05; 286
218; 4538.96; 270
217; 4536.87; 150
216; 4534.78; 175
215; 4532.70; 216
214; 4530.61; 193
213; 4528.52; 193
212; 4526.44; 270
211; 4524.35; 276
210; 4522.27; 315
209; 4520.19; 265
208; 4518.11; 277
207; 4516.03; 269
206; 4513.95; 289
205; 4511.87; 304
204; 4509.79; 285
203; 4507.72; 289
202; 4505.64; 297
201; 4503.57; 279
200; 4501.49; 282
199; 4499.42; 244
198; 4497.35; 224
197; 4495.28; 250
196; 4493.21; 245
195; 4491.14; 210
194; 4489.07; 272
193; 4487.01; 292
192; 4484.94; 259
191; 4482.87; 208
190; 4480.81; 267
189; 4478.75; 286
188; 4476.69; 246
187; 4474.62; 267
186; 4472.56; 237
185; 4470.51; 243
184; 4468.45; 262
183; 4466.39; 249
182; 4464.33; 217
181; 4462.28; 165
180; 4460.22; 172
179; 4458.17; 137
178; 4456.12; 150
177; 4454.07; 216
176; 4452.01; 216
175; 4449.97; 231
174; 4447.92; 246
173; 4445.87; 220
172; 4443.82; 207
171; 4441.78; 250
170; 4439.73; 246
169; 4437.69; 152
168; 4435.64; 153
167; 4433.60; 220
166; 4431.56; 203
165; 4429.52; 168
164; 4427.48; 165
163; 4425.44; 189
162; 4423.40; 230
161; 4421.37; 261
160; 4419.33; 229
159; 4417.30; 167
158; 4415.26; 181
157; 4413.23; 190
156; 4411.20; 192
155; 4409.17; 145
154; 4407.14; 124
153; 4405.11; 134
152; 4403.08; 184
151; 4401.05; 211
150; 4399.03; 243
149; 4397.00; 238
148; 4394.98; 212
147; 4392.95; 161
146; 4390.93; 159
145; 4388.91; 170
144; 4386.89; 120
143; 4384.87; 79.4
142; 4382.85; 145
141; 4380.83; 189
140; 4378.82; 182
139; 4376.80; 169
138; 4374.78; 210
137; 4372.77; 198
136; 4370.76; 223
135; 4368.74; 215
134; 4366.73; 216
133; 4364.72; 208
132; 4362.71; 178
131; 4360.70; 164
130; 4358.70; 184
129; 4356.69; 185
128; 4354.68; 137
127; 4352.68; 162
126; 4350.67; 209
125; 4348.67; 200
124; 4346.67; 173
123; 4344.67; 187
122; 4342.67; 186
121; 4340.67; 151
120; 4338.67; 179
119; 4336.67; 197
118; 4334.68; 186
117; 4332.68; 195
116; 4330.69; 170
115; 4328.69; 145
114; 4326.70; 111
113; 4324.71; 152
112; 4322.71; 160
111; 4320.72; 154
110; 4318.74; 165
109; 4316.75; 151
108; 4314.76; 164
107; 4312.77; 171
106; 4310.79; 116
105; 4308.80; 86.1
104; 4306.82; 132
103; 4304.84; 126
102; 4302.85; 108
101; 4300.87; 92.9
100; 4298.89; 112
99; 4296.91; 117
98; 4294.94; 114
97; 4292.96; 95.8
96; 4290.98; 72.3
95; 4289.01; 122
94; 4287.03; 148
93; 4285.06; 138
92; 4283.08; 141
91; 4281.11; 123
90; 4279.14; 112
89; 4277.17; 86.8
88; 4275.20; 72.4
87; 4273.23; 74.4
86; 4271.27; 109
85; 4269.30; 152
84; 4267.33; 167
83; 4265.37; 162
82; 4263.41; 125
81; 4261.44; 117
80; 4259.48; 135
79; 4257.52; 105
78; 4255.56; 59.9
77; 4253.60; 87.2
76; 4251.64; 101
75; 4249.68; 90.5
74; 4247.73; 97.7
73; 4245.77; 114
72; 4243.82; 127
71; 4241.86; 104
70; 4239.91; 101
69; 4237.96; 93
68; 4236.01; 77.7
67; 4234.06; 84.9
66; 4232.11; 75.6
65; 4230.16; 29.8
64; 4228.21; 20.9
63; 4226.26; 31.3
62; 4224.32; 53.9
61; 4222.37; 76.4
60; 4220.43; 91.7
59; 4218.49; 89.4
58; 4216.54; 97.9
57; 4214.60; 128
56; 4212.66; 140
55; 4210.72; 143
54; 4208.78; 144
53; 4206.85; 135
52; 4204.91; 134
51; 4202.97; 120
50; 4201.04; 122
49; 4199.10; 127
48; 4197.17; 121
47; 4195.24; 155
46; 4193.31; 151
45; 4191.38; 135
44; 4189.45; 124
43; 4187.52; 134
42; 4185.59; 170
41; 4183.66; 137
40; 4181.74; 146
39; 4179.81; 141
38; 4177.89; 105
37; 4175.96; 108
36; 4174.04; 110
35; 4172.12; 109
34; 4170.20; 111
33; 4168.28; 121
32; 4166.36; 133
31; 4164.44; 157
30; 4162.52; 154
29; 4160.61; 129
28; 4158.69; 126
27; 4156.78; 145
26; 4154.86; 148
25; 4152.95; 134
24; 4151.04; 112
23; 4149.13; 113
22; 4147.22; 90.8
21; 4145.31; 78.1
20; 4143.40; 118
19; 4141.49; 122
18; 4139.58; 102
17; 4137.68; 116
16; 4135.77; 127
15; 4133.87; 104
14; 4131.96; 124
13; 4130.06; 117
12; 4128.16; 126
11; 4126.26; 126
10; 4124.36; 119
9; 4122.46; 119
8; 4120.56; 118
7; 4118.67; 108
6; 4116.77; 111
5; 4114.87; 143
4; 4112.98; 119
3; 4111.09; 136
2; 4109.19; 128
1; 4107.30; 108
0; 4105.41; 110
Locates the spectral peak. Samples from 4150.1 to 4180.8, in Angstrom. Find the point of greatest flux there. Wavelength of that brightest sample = 4164.44 Angstrom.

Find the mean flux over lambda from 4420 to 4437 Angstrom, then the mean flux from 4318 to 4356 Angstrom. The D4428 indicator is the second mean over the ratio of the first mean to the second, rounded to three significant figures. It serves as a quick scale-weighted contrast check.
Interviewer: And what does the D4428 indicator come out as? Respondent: 145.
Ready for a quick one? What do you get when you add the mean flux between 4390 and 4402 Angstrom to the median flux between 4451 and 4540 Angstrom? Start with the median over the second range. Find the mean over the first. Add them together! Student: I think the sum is 454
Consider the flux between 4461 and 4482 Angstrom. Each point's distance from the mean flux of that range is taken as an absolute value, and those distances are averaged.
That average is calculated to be 23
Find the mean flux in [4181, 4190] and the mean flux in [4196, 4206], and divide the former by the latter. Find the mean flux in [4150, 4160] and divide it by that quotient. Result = 117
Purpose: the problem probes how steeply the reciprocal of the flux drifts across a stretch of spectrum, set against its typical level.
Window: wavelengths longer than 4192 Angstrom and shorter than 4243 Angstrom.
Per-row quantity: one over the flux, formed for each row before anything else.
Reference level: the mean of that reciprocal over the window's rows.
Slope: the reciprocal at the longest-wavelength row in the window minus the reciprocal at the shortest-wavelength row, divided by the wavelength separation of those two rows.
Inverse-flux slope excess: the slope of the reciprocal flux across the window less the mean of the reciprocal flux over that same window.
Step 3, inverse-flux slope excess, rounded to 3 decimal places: -0.013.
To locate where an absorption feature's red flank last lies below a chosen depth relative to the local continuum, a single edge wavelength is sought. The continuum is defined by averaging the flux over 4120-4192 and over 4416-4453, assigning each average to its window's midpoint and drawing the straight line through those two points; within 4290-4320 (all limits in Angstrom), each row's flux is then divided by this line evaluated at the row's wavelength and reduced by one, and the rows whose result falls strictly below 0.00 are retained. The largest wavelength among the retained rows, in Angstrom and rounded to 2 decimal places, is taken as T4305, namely 4318.74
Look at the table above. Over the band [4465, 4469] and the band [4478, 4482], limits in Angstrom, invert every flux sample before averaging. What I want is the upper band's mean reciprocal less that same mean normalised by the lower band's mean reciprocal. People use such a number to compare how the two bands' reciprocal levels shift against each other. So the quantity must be -0.92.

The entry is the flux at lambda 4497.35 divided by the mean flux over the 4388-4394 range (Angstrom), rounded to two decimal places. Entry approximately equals 1.37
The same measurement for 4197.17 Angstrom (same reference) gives 0.74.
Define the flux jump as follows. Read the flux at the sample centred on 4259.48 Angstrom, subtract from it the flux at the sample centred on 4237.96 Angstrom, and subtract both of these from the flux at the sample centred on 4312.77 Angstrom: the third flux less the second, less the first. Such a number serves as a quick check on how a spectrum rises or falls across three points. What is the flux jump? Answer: -57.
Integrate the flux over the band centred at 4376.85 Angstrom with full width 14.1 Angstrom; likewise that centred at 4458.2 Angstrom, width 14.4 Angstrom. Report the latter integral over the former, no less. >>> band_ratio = 1.0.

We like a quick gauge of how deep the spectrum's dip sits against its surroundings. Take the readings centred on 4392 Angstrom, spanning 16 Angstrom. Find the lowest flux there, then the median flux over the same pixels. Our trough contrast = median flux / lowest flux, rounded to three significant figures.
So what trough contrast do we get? 2.08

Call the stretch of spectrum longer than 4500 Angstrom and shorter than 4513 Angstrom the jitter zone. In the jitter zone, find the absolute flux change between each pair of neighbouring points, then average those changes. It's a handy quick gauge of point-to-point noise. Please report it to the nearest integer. 10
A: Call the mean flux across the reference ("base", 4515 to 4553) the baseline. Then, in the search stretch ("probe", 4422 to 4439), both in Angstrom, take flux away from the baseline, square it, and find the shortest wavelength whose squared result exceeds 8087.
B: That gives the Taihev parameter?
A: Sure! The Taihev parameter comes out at 4435.64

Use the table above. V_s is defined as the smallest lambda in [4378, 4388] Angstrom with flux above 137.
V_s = 4378.82 Angstrom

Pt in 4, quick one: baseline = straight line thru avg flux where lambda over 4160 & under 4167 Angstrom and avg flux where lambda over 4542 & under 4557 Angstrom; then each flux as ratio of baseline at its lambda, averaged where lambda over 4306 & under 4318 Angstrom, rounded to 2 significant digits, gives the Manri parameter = 0.70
